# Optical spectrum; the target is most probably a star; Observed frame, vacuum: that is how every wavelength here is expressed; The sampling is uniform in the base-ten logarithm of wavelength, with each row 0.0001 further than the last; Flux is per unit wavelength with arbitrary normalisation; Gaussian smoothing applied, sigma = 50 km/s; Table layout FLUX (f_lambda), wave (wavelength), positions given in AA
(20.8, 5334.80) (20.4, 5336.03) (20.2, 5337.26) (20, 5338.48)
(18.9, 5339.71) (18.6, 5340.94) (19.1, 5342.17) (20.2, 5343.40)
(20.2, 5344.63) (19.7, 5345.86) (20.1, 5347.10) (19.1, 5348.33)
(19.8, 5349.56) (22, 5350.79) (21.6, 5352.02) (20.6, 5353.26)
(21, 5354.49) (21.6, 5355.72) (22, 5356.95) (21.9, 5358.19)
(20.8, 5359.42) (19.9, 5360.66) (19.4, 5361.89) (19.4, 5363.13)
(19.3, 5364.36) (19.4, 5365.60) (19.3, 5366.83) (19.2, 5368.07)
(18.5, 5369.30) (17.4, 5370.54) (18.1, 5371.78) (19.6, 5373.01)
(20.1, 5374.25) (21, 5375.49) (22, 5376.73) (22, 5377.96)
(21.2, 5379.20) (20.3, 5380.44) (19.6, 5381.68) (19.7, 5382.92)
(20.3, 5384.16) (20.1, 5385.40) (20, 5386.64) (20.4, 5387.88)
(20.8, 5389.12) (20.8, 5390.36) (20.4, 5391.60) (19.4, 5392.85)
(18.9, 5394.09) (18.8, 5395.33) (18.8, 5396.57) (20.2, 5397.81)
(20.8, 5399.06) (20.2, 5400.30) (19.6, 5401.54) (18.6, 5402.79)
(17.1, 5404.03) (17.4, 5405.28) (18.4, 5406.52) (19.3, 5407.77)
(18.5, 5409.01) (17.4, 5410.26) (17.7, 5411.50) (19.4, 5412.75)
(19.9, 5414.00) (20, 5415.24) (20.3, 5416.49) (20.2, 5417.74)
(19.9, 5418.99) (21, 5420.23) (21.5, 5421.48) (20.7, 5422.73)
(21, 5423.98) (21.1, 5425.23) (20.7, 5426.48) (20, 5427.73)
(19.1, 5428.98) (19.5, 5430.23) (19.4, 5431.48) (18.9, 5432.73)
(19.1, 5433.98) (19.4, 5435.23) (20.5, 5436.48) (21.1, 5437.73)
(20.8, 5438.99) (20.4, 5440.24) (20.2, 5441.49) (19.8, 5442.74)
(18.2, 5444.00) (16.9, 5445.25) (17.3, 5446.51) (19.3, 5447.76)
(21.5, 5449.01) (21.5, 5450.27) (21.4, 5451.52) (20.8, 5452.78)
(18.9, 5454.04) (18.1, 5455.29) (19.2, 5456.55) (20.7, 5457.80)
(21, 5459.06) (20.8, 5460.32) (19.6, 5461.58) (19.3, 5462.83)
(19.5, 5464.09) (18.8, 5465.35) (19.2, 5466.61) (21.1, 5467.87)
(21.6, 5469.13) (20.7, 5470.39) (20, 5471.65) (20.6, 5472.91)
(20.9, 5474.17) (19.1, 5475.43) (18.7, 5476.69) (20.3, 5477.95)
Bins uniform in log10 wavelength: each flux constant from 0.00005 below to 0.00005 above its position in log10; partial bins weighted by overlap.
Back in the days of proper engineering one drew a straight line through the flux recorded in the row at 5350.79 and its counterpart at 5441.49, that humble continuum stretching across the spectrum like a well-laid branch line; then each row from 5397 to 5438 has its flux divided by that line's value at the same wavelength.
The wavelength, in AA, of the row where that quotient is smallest 5404.03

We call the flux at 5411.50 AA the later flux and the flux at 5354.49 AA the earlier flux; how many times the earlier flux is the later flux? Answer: 0.84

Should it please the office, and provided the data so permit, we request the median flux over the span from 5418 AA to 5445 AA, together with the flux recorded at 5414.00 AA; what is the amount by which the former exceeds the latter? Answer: 0.300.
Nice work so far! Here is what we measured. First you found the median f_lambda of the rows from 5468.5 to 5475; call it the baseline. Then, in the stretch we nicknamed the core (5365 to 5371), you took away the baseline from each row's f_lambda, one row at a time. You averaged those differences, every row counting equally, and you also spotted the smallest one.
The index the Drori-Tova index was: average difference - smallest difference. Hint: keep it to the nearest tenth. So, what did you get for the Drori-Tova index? 1.4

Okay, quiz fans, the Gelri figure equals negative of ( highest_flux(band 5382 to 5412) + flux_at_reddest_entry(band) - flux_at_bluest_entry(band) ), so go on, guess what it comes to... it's -18.80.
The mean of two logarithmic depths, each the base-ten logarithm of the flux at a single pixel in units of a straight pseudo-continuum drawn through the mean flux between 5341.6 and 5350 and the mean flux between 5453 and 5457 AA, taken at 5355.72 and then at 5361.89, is 0.018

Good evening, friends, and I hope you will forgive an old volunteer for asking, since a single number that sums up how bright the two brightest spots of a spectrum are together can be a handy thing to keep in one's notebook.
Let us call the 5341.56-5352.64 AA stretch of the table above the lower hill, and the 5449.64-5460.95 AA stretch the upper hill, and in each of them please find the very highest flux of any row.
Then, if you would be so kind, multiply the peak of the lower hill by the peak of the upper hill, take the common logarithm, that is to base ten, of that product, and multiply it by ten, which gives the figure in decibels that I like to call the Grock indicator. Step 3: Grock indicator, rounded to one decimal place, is 26.7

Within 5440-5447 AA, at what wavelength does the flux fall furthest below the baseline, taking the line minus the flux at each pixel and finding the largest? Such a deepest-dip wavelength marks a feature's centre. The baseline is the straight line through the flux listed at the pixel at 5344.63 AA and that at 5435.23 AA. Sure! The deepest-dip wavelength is 5445.25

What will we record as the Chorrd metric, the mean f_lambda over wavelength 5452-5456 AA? 19.3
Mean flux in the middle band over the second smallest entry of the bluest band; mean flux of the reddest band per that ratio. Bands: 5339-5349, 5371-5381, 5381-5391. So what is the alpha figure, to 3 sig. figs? 18.6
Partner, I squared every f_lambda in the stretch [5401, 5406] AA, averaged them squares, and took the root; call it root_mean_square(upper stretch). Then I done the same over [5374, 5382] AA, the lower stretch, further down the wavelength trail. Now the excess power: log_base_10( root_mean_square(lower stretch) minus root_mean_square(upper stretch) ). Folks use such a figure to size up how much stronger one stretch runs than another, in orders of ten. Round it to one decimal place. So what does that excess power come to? 0.4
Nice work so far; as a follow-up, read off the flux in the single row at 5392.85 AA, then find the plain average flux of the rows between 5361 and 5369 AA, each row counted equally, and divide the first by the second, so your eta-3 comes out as 1.00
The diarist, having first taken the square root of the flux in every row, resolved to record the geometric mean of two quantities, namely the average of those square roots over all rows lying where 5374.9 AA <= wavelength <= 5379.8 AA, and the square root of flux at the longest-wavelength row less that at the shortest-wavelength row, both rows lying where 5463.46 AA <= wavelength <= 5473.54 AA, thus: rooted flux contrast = 0.76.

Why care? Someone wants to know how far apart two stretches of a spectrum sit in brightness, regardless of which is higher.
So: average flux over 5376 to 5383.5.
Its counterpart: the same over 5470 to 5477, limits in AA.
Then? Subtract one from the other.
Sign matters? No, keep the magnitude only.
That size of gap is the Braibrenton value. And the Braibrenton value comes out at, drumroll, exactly 0.8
